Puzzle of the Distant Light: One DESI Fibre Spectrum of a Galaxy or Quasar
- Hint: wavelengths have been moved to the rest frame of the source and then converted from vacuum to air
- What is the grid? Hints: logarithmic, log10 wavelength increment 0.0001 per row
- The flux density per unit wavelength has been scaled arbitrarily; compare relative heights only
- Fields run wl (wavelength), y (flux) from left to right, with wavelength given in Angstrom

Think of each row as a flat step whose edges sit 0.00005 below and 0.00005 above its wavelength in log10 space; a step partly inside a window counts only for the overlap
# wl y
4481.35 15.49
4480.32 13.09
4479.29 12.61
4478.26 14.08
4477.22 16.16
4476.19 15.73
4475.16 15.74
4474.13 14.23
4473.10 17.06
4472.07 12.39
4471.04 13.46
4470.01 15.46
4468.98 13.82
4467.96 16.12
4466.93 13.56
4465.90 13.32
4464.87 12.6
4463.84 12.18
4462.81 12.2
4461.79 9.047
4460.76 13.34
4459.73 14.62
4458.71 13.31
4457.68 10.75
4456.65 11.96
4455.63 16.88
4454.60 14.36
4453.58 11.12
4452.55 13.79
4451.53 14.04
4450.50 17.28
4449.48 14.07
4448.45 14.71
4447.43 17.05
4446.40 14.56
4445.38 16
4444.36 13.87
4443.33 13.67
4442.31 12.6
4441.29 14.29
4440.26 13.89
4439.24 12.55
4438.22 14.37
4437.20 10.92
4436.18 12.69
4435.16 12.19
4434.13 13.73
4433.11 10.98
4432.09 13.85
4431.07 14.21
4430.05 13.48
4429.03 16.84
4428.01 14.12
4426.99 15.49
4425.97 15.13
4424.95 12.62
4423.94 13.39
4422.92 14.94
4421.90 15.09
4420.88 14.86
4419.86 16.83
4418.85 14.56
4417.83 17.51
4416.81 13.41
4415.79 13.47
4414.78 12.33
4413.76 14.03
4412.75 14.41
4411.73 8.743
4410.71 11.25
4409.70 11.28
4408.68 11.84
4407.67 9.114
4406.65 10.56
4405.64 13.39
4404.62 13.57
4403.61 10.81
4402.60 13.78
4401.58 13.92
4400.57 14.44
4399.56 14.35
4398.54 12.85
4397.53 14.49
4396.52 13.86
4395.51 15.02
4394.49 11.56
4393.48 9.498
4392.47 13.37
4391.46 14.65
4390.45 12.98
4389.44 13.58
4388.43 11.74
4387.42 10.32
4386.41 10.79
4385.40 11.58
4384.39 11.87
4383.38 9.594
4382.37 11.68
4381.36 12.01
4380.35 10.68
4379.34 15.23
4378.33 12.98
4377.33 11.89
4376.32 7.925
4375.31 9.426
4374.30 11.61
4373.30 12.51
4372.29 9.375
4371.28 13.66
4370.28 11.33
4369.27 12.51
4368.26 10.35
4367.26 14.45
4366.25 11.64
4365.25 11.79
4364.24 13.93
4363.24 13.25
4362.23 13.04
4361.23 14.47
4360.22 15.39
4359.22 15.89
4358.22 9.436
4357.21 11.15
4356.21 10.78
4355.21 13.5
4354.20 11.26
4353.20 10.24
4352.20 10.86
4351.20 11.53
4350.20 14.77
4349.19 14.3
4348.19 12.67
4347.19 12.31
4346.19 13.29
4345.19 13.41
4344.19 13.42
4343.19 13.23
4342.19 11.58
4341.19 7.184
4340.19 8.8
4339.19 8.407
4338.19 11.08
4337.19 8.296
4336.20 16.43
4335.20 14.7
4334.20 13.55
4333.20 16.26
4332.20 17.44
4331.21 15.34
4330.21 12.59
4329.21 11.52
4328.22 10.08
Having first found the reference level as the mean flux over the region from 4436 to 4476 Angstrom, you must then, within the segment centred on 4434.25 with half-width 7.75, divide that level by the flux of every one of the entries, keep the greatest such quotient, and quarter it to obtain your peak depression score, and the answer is 0.32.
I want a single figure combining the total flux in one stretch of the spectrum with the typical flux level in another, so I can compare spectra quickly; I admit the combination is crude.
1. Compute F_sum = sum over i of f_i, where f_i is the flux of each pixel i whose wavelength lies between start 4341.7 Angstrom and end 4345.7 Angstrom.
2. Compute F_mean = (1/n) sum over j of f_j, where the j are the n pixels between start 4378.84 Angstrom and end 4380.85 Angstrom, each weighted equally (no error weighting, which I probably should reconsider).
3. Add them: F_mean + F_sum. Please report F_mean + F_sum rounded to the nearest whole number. 65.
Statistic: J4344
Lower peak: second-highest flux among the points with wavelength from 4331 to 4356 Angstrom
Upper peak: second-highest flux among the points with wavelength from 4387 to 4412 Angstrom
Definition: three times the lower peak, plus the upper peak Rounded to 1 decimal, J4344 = 63.9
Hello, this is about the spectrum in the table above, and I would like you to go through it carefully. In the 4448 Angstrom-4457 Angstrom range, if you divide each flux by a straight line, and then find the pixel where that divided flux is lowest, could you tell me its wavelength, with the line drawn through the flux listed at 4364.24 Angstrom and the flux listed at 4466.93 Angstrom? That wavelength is 4453.58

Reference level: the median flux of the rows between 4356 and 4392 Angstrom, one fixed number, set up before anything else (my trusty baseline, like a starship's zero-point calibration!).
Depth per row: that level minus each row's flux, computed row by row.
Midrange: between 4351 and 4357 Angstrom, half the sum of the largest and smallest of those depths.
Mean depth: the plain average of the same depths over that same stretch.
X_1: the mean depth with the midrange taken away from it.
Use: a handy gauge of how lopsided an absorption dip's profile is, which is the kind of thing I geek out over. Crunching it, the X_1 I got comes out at 0.5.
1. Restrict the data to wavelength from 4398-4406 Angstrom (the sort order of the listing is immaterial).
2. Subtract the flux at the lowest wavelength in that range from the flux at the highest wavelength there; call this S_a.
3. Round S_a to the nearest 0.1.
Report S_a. 0.5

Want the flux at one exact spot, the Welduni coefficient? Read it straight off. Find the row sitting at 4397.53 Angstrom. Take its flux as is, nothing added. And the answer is 14.49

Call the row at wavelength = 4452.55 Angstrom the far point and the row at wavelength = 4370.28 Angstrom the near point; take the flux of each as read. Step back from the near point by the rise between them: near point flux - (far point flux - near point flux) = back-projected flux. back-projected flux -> 8.9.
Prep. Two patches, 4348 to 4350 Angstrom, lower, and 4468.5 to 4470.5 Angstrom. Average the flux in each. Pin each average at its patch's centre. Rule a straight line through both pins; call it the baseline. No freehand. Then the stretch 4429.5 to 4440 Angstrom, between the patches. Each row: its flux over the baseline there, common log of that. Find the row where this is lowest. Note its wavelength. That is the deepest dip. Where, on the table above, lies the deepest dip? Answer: 4437.20 Angstrom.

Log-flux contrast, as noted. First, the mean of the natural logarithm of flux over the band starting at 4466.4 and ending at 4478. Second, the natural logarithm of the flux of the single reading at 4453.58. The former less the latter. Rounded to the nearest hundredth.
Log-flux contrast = 0.29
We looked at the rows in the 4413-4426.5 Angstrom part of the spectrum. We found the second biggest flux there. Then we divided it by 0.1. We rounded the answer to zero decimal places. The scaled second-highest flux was 168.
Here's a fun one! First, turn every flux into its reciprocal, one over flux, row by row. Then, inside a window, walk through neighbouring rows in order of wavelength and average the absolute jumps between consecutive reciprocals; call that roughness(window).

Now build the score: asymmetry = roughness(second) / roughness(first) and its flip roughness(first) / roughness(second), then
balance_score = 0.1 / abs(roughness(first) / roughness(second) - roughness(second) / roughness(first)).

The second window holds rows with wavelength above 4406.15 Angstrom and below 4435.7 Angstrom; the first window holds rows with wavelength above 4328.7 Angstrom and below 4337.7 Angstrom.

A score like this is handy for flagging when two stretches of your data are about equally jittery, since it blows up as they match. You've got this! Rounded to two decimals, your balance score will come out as 0.14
